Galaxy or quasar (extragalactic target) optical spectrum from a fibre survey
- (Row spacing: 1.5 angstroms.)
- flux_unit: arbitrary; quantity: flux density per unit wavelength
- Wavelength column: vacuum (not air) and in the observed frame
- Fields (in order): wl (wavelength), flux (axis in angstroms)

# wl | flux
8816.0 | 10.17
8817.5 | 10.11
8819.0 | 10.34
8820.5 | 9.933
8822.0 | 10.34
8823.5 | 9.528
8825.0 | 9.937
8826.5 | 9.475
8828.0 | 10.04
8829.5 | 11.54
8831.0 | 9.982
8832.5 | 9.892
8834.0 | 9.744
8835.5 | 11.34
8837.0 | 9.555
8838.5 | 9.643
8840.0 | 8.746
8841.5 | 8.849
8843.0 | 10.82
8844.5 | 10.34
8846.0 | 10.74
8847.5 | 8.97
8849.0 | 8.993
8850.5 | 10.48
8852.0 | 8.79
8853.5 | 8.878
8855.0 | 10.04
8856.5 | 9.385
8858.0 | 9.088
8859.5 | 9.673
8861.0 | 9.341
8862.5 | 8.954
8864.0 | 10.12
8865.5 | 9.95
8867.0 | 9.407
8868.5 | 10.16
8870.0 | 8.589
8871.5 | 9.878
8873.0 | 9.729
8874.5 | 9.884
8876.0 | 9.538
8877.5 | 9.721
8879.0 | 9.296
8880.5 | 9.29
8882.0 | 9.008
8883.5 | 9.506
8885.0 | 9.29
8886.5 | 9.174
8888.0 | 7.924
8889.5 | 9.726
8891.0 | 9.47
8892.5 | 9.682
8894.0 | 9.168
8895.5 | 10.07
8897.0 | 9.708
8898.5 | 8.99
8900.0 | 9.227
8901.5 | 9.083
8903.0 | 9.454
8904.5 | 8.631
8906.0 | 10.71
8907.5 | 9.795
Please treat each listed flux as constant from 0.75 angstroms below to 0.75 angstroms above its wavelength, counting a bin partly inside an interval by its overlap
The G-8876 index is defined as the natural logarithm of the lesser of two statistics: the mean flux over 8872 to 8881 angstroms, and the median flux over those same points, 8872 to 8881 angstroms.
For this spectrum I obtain 2.26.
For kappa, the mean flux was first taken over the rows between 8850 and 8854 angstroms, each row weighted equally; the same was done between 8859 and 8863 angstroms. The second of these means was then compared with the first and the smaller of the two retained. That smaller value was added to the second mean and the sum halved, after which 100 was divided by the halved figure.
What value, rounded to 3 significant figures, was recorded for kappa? 10.7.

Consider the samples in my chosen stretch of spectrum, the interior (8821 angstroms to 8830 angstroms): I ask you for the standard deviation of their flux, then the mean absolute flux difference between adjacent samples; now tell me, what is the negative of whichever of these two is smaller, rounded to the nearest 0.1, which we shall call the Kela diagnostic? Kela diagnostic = -0.7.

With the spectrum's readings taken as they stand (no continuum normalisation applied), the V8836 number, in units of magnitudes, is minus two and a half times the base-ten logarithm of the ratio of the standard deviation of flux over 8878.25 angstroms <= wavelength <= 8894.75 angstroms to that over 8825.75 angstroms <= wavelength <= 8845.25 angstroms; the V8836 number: 0.6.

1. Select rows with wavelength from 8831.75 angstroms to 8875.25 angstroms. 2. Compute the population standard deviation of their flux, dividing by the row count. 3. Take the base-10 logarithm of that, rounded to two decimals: -0.17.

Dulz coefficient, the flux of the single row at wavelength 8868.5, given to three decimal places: 10.160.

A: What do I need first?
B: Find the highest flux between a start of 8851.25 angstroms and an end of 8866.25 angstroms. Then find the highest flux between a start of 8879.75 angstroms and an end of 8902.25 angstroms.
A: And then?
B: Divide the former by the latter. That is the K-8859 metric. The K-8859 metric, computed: 1.00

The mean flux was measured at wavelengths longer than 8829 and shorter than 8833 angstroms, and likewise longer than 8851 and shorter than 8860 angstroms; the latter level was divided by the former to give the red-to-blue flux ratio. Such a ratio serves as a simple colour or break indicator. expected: 0.89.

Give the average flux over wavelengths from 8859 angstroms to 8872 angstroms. 9.6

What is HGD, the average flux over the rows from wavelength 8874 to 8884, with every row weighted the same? 9.5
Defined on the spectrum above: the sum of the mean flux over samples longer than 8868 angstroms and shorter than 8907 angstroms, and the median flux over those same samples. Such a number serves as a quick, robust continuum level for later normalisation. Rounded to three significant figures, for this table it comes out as 18.9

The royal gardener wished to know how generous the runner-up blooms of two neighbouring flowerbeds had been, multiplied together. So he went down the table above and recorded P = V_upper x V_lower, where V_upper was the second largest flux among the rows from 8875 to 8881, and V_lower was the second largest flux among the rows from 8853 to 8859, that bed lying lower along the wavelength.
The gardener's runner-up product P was 90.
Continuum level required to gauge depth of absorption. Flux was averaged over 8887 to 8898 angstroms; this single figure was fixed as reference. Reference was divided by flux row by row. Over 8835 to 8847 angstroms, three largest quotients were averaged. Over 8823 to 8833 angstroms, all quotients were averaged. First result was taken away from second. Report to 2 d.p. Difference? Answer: -0.10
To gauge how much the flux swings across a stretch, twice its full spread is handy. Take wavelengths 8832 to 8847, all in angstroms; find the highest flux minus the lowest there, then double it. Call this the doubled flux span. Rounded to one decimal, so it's 5.2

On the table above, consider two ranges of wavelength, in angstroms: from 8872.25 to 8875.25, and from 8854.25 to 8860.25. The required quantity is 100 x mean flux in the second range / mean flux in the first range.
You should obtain 97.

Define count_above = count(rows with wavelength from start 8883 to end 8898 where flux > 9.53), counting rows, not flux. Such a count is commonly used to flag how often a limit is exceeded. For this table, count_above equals 4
